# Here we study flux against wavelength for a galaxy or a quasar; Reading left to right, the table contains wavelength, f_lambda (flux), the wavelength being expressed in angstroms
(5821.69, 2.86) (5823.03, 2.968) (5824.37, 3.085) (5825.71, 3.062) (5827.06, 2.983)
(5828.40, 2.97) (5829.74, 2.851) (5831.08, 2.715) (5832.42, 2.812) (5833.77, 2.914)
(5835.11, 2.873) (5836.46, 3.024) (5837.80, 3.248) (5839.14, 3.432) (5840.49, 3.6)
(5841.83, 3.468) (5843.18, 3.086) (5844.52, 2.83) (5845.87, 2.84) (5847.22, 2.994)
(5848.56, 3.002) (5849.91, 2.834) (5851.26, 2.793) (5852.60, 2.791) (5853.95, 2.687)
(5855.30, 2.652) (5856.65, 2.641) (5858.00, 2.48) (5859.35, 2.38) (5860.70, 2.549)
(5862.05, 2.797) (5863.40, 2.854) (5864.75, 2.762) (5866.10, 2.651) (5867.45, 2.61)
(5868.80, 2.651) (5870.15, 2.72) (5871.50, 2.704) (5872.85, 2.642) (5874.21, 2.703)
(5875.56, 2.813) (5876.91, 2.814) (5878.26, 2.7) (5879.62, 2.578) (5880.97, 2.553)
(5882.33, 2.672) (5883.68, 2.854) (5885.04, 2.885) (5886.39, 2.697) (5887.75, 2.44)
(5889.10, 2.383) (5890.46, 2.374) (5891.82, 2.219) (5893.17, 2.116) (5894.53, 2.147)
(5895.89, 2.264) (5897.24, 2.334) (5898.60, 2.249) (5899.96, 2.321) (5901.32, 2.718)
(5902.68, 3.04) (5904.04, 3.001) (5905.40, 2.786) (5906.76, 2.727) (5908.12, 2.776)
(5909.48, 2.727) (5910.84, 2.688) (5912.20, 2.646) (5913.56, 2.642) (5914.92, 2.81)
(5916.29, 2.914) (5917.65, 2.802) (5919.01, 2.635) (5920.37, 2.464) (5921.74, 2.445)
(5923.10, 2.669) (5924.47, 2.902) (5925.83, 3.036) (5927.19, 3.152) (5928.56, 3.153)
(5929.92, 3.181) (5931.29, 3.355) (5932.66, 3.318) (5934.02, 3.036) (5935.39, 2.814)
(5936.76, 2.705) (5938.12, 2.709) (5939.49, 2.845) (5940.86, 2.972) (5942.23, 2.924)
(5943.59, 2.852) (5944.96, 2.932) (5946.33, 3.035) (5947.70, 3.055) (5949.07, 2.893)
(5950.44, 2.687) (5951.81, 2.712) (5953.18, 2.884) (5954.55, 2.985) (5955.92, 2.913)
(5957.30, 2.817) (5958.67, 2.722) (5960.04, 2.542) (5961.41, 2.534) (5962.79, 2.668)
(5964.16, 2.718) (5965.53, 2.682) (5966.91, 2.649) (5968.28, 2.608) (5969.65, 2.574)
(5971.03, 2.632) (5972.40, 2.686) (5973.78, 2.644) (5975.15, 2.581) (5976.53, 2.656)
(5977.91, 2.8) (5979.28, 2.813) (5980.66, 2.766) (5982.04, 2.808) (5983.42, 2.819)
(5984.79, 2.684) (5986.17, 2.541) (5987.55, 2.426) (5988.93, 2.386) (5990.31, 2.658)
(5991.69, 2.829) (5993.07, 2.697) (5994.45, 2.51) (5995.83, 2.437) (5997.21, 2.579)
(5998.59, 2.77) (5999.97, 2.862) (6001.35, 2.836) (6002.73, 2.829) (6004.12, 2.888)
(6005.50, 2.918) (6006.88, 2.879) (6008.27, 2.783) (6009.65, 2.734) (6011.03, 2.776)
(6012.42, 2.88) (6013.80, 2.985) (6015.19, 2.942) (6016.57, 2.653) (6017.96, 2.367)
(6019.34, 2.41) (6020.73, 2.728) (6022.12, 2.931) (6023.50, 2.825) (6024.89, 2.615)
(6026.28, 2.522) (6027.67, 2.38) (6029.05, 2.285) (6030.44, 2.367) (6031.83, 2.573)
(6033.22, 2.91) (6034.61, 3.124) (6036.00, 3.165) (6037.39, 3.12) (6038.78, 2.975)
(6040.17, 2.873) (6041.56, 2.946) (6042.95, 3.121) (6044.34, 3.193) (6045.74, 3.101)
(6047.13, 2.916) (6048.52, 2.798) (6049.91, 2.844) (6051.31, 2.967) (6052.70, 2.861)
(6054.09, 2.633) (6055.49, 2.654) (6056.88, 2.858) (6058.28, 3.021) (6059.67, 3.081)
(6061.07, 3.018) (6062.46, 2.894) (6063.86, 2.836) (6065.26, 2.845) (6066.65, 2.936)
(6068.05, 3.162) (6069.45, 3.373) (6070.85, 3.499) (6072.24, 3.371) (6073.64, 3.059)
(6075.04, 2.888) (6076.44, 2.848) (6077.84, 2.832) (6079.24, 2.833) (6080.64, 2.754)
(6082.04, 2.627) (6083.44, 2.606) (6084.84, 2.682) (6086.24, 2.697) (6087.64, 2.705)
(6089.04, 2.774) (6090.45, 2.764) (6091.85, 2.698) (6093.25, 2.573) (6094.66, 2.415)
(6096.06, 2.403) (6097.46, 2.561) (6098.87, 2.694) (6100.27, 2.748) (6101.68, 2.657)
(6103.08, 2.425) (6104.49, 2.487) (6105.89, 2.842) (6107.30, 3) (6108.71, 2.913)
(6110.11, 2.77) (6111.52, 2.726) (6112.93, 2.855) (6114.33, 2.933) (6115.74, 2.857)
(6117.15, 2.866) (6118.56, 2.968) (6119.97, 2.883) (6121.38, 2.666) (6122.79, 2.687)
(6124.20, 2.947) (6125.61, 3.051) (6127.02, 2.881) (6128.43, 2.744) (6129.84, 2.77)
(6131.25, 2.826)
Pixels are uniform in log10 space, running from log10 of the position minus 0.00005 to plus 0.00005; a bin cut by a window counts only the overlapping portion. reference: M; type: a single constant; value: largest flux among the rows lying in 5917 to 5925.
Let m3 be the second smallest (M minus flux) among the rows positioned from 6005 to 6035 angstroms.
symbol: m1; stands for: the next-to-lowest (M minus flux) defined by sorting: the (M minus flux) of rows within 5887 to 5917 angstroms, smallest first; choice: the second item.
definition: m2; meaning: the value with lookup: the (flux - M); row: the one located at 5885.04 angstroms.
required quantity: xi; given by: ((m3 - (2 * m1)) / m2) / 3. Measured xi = -2.3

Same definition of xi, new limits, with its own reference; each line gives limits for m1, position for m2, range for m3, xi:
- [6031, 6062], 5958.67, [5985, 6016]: -0.9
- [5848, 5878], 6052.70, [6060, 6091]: 4.6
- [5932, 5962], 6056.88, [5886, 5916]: -1.6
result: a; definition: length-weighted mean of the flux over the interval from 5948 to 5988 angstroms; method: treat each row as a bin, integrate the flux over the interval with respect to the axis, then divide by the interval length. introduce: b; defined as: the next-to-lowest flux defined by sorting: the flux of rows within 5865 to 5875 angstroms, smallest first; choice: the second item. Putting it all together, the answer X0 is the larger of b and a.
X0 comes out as 2.71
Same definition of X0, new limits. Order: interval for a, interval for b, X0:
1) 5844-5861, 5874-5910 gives 2.73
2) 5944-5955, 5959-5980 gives 2.89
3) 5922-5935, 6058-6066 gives 3.06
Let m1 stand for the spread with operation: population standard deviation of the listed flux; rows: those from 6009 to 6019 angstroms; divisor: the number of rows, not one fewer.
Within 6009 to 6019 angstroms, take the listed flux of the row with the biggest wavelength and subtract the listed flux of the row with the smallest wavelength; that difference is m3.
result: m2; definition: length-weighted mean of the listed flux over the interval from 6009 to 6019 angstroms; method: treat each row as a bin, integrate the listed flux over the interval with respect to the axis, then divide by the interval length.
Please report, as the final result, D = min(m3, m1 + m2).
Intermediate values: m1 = 0.195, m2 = 2.75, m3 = -0.4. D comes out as -0.37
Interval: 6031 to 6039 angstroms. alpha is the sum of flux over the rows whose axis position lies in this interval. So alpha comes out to 18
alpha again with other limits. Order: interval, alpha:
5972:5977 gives 11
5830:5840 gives 21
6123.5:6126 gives 6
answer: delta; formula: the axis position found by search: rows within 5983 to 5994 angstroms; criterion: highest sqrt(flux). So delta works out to 5991.69 angstroms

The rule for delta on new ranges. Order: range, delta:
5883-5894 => 5885.04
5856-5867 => 5863.40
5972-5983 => 5979.28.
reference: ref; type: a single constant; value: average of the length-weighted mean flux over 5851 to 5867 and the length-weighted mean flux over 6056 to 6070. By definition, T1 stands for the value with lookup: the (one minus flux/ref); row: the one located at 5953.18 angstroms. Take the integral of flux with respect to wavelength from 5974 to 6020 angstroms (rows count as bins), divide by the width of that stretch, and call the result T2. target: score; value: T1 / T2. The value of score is -0.007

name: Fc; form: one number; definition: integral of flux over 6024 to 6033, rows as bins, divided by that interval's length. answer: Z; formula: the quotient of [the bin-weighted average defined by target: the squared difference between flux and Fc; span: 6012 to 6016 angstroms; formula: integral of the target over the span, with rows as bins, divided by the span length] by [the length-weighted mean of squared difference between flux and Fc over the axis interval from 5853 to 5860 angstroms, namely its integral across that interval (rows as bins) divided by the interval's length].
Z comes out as 8.7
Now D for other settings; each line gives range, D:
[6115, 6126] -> 0.19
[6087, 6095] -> -0.29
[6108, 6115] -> 0.02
